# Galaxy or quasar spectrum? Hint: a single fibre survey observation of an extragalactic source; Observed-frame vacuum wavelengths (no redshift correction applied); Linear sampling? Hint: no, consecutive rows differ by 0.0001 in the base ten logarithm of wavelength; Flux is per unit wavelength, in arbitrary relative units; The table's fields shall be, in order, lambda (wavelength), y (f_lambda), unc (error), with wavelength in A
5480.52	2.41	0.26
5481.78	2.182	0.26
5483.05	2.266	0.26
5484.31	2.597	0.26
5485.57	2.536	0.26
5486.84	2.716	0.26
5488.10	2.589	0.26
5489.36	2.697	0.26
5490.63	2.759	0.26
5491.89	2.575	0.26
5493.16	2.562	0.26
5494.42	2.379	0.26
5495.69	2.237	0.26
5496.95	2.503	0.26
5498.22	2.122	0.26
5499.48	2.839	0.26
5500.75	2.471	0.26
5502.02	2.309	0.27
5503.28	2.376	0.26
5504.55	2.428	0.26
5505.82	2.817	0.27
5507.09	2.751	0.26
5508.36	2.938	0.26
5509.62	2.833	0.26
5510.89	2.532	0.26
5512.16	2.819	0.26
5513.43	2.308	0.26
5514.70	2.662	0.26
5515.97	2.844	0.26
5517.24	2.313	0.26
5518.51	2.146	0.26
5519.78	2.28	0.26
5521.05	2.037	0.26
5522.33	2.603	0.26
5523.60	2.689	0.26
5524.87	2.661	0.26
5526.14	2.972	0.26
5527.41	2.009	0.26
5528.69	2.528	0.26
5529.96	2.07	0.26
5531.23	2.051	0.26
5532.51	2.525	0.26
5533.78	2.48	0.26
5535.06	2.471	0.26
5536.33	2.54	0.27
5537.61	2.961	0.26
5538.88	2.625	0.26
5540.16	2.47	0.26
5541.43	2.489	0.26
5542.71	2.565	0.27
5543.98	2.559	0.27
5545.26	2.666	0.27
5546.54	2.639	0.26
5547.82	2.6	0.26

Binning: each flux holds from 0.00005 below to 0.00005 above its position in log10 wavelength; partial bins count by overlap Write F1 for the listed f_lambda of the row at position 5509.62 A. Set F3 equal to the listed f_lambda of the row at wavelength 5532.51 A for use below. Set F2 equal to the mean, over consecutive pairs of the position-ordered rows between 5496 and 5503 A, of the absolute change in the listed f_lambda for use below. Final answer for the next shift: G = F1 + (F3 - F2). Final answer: 4.95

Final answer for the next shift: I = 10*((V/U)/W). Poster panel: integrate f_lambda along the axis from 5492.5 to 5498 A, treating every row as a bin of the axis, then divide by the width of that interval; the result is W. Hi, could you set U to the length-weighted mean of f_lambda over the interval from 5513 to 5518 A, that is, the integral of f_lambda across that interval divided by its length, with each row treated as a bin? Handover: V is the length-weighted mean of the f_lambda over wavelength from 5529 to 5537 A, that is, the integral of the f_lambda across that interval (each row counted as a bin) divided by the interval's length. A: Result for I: 3.90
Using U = 2.53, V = 2.36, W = 2.40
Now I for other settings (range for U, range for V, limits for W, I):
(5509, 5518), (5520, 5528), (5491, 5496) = 3.86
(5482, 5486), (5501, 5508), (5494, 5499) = 4.50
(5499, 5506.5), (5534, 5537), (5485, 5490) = 3.75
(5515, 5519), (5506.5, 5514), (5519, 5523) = 4.76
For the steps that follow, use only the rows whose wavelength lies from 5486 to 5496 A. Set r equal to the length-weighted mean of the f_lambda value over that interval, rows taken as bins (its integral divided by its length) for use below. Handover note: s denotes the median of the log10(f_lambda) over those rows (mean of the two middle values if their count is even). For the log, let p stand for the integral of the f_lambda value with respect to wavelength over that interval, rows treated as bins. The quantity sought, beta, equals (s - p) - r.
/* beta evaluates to -28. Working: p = 25.7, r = 2.57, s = 0.412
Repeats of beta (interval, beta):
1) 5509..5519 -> -28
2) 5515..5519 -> -12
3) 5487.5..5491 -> -12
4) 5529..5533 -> -11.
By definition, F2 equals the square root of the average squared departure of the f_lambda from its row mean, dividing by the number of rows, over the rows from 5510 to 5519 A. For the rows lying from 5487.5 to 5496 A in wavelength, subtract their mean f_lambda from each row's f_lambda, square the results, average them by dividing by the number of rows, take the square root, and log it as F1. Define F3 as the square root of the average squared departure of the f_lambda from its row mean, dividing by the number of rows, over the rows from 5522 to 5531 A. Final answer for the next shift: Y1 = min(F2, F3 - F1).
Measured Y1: 0.15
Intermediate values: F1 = 0.167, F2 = 0.25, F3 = 0.32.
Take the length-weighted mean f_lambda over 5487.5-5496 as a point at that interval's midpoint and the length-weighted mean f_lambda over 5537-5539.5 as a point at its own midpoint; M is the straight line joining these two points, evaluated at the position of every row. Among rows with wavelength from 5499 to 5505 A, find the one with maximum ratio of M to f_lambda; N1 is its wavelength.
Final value 5502.02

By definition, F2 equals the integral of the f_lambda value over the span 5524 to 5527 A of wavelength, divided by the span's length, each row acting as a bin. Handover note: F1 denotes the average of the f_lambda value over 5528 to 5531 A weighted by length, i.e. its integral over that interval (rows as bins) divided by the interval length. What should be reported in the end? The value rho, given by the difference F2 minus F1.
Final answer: 0.5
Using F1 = 2.26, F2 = 2.75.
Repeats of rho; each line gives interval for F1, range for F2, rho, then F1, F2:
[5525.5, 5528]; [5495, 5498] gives -0.2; 2.50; 2.33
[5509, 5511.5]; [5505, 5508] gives 0.1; 2.68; 2.77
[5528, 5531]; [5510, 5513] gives 0.4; 2.26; 2.66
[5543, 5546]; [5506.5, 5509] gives 0.2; 2.61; 2.85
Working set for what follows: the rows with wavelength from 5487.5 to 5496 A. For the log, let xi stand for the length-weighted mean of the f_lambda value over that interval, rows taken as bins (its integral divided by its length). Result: 2.55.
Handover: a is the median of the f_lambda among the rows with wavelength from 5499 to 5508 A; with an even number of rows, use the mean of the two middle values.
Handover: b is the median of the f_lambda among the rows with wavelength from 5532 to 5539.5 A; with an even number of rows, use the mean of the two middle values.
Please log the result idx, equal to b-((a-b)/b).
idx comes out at 2.56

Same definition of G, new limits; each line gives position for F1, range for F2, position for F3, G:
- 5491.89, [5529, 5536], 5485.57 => 4.97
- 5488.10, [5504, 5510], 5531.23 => 4.45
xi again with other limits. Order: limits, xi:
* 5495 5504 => 2.41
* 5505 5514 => 2.71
